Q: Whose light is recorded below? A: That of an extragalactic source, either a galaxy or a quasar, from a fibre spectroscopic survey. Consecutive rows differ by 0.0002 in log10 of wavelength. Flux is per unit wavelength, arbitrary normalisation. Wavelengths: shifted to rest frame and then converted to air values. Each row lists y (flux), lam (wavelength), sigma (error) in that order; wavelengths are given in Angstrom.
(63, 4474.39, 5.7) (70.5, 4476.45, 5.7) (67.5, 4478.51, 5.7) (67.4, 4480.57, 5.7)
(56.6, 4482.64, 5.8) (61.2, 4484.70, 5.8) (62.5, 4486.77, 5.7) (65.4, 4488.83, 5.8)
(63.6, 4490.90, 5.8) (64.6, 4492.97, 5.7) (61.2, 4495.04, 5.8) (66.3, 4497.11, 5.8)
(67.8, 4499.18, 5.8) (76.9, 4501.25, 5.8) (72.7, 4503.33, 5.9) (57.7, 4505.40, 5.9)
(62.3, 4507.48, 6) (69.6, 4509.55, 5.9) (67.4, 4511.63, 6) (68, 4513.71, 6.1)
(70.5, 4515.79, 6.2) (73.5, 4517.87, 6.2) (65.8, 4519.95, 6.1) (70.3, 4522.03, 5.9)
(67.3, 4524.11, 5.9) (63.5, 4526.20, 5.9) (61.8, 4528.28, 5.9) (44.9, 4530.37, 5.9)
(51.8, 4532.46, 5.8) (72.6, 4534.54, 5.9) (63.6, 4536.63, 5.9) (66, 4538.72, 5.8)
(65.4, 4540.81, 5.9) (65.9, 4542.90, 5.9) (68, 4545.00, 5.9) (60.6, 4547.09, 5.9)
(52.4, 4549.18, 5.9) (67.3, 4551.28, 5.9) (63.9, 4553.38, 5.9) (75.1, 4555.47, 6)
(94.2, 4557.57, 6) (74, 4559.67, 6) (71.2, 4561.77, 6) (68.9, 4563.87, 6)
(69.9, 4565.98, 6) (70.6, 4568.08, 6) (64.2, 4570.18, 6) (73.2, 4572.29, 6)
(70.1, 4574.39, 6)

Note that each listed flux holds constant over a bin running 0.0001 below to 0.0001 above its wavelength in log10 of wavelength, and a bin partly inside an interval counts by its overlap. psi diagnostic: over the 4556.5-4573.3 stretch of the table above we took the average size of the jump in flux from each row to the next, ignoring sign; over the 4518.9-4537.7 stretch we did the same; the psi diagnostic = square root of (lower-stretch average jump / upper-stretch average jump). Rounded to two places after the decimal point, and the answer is 1.17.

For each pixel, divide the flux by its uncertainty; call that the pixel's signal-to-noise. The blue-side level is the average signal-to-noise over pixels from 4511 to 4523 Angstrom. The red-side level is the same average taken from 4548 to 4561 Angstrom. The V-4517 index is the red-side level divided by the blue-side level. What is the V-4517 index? 1.05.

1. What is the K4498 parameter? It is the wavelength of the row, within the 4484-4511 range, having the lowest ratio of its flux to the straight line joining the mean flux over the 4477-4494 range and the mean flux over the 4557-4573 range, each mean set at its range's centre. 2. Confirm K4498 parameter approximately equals 4505.40 Angstrom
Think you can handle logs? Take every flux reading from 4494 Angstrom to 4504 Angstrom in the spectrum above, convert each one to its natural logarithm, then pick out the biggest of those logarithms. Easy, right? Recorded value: 4.34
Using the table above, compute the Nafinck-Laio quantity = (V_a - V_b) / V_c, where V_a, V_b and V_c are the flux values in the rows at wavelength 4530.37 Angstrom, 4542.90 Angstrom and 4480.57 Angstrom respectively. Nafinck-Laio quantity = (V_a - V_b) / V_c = -0.3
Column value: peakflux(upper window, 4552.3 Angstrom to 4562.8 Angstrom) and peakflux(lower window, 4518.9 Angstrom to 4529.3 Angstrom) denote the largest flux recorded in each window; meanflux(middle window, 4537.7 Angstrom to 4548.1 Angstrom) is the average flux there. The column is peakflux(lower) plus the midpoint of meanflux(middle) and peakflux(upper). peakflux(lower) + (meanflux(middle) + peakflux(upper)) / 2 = 150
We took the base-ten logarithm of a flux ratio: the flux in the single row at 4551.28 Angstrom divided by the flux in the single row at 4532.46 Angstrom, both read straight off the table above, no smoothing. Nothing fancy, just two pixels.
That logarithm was 0.11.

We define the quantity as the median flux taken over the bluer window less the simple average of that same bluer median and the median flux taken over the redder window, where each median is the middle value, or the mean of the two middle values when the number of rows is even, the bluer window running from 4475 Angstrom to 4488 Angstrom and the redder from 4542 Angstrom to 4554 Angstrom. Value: 0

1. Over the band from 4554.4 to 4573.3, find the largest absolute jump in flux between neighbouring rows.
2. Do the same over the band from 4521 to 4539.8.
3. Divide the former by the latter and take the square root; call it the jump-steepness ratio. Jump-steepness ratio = 0.99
